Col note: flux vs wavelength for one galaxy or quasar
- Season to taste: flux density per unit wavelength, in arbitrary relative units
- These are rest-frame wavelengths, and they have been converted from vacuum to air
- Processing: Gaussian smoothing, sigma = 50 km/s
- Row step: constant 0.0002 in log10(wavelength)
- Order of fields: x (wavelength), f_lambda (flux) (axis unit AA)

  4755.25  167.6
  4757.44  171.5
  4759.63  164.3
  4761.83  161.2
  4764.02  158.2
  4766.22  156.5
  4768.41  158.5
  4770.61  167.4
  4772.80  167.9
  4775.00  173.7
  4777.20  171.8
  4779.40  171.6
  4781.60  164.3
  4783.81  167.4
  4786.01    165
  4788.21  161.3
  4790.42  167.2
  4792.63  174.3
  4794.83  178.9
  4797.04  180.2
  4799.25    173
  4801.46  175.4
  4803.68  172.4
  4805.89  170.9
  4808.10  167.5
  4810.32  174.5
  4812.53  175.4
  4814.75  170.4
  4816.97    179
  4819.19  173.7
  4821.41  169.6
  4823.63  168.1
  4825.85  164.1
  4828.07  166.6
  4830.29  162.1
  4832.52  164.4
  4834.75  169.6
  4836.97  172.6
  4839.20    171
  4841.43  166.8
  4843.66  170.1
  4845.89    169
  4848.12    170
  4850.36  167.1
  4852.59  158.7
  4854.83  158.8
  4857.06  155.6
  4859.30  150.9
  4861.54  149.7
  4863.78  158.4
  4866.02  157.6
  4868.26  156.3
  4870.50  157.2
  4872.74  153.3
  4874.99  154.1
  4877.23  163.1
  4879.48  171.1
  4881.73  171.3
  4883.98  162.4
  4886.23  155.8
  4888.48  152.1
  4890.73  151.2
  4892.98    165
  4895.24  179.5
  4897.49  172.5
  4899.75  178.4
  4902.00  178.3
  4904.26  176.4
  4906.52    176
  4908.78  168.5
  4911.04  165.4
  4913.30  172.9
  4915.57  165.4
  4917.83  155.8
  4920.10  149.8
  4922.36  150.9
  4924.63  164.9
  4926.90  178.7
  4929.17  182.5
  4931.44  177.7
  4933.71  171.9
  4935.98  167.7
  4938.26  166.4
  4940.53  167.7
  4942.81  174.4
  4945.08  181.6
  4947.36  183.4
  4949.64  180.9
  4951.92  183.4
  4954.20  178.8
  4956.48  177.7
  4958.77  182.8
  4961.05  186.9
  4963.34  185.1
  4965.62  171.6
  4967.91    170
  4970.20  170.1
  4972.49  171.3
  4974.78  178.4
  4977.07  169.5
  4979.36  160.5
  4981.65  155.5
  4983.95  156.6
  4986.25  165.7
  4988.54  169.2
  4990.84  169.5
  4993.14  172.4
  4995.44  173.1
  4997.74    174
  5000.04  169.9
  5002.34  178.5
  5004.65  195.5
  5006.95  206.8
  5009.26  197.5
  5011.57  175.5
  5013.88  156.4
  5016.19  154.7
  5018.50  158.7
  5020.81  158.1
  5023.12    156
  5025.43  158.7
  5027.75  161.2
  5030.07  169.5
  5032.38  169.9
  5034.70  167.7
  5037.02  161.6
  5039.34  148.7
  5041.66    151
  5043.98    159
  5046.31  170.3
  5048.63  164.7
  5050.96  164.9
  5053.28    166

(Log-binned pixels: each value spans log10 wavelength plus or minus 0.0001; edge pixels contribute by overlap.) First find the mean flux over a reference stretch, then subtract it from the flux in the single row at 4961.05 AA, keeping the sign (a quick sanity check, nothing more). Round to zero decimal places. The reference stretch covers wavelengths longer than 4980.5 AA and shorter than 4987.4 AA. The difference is 28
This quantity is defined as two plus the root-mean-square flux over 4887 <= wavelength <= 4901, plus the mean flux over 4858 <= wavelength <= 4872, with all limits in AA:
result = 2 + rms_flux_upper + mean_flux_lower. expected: 324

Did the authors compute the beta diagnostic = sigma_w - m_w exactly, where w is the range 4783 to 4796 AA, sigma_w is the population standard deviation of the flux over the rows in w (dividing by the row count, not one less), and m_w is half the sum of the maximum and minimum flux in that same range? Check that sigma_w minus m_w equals -164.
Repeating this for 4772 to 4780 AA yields -169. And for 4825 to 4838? -164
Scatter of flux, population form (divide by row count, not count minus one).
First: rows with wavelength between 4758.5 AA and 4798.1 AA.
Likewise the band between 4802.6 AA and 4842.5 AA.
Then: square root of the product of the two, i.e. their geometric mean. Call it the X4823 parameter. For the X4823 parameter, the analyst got 5.3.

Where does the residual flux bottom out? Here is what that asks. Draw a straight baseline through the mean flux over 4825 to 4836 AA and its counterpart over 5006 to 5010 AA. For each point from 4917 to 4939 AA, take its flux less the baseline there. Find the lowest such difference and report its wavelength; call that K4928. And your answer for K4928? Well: 4920.10 AA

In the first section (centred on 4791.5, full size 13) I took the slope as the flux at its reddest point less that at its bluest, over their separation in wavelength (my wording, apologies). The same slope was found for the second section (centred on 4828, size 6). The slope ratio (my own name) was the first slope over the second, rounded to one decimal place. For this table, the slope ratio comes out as -3.1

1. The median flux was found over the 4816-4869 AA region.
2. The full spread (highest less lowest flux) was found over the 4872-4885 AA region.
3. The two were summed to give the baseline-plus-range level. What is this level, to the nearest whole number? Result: 185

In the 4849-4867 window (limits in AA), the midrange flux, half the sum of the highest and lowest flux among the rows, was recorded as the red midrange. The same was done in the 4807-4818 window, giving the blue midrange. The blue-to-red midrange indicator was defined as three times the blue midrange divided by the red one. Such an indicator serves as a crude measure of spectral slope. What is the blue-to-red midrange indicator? 3.28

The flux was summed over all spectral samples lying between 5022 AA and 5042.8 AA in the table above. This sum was 1444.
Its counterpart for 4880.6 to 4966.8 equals 6512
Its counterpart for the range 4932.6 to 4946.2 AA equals 1030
